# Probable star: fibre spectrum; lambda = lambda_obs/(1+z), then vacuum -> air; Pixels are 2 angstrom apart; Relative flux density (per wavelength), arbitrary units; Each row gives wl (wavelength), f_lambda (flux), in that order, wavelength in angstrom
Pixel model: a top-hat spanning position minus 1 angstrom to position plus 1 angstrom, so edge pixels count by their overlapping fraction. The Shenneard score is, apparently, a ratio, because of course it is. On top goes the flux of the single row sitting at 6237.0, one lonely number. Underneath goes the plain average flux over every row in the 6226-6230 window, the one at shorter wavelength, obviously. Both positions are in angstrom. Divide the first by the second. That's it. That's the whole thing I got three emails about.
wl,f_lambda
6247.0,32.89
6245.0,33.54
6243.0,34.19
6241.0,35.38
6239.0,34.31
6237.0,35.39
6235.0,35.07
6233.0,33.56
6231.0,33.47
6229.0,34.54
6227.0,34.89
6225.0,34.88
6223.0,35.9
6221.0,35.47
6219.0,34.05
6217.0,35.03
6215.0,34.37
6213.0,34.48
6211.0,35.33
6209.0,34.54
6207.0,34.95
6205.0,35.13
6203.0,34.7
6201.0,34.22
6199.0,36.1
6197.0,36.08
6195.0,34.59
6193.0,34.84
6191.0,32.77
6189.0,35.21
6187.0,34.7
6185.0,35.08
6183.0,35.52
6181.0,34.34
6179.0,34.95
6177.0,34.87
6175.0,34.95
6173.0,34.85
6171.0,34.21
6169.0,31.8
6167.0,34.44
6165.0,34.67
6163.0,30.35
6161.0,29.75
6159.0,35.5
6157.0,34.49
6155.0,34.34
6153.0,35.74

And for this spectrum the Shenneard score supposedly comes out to 1.02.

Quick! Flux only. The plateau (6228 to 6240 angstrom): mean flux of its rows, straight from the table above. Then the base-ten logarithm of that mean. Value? 1.54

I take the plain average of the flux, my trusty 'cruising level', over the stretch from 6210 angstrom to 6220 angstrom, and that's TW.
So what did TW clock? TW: 34.7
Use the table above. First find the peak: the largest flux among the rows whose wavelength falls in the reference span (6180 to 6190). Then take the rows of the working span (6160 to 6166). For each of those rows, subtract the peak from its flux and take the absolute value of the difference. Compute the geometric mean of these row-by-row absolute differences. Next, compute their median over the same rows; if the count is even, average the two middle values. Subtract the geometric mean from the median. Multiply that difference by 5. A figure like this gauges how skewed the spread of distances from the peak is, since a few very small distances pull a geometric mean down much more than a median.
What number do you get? 11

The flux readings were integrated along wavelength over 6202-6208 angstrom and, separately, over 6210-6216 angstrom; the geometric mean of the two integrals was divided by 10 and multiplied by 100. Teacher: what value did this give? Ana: 2090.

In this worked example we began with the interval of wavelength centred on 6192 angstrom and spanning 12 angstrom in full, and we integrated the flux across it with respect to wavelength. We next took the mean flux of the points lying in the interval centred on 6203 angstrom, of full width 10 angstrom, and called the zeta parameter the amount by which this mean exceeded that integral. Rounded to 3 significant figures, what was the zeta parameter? -381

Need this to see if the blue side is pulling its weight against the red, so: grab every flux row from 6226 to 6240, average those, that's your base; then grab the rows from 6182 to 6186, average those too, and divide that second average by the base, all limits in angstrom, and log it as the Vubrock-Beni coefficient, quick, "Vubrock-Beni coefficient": 1.02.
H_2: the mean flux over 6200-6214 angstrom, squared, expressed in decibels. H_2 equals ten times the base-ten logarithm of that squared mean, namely 30.8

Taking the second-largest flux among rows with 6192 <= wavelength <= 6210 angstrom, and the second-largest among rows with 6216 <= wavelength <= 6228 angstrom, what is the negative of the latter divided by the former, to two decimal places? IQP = -0.98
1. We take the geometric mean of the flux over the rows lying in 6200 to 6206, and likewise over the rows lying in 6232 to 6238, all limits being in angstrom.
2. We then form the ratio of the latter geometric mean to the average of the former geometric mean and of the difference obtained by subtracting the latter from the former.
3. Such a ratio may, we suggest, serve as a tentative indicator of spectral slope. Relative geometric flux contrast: 1.998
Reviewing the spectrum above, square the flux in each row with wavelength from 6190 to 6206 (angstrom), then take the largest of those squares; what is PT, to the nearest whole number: 1303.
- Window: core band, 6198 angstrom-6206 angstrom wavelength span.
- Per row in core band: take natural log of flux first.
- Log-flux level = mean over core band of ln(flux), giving 3.56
